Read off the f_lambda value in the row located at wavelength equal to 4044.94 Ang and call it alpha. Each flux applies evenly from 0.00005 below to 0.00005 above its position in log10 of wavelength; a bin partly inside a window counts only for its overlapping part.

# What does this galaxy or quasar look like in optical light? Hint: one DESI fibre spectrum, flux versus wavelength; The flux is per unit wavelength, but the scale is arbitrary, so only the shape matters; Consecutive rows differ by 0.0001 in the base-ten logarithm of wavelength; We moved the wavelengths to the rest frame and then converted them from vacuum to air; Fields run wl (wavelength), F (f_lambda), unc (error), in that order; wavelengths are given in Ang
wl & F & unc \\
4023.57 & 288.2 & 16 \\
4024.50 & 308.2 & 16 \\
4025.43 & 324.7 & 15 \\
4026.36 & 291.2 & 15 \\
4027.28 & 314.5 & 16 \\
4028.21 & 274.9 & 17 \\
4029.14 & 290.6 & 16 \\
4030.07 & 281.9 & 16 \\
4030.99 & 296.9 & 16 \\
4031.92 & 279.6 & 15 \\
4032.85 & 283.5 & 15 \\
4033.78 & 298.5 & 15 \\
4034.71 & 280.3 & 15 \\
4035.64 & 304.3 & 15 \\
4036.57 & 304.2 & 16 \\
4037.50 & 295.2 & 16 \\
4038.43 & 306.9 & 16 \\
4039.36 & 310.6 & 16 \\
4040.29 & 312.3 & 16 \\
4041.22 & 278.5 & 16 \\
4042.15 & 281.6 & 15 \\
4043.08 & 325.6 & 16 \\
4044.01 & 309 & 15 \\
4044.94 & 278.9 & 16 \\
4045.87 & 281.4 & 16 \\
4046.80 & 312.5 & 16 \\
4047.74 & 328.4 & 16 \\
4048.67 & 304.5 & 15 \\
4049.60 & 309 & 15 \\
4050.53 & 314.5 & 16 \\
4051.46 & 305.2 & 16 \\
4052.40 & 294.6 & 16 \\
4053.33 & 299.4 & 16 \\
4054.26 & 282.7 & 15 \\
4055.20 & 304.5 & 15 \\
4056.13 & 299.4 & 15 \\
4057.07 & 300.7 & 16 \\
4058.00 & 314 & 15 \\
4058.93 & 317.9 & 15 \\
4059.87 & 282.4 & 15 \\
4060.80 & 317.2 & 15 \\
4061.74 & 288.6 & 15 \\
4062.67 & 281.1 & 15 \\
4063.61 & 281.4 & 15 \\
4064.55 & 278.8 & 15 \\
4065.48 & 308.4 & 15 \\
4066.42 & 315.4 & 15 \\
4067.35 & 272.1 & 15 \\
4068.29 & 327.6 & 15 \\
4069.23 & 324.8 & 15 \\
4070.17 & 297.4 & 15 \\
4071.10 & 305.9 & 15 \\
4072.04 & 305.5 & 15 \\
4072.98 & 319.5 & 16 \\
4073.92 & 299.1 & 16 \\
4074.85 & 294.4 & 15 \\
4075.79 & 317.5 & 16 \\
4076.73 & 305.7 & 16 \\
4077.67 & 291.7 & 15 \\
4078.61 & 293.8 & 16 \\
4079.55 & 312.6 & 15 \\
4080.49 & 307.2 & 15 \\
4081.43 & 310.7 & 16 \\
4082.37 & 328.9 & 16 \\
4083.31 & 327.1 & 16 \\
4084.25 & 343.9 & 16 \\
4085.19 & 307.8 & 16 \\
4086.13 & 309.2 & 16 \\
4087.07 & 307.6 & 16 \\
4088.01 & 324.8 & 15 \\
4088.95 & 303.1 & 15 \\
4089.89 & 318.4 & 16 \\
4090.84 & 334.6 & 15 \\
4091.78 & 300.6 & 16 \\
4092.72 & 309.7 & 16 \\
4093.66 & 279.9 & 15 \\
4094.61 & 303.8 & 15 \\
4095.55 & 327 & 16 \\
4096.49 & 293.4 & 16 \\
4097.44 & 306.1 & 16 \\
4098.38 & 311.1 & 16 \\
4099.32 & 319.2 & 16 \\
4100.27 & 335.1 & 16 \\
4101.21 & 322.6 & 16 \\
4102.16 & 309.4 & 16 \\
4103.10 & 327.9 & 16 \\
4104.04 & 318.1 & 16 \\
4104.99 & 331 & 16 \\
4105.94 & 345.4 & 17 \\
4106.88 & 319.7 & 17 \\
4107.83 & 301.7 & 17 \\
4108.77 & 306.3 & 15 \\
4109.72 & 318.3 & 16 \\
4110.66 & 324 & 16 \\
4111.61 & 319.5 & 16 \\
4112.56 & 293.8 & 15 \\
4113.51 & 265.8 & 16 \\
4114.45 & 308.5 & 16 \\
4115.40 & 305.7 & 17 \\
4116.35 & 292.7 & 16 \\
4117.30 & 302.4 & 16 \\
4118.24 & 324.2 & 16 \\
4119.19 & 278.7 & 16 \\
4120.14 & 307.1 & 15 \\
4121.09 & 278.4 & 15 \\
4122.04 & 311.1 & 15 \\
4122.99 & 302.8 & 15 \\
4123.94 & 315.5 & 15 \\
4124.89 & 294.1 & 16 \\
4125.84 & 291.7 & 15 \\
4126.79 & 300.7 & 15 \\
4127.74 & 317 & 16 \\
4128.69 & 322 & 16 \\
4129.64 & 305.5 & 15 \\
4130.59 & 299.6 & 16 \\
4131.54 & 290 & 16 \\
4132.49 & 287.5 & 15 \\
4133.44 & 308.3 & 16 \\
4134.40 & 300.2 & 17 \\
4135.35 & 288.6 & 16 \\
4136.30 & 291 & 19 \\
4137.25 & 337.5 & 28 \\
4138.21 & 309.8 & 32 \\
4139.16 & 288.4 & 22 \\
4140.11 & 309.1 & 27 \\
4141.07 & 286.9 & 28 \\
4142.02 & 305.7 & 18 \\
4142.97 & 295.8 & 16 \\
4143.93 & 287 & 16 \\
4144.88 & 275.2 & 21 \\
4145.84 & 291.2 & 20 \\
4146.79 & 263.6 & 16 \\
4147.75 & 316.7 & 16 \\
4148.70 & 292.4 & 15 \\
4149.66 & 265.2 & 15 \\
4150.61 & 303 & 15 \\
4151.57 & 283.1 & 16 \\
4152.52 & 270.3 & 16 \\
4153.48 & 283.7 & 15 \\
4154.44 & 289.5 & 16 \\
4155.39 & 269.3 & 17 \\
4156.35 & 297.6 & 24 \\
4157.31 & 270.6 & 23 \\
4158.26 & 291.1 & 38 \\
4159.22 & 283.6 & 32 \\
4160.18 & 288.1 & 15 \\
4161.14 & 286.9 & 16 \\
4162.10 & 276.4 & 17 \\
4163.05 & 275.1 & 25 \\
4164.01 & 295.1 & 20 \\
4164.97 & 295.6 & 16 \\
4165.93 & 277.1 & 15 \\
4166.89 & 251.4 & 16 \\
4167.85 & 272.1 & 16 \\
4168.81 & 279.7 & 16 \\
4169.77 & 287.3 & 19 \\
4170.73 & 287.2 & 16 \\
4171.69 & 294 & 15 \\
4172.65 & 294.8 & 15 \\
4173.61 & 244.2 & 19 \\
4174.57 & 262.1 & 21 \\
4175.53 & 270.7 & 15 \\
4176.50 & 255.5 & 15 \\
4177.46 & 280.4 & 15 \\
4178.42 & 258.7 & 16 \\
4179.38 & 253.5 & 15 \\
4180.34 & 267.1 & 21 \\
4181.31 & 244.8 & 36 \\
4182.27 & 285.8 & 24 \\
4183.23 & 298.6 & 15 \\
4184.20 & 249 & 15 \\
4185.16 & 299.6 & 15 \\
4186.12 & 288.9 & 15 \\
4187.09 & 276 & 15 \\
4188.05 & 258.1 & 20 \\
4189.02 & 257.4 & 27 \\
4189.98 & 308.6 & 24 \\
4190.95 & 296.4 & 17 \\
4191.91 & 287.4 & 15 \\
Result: 278.9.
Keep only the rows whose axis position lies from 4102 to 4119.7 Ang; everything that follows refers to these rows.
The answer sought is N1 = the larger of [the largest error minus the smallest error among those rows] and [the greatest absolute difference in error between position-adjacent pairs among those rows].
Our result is 2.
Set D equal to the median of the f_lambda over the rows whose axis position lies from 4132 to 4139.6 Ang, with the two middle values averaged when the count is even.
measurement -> 296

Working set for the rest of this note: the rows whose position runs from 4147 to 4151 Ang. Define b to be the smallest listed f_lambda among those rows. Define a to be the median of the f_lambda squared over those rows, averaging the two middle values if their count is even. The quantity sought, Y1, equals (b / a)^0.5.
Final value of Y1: 0.0547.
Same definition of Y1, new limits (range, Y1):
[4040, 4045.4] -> 0.0565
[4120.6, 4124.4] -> 0.0544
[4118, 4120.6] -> 0.0544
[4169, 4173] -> 0.0583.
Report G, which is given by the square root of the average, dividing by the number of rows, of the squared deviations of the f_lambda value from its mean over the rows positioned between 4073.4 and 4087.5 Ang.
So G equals 13.8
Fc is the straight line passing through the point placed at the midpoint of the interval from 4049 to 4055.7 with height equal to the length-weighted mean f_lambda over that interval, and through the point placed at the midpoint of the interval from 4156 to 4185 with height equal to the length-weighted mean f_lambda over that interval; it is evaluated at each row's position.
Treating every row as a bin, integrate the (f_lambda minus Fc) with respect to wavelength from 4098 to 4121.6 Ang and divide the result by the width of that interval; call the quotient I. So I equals 21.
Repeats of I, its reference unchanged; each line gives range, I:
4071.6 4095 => 15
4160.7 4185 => -1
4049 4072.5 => 1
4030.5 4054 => -4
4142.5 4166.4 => 5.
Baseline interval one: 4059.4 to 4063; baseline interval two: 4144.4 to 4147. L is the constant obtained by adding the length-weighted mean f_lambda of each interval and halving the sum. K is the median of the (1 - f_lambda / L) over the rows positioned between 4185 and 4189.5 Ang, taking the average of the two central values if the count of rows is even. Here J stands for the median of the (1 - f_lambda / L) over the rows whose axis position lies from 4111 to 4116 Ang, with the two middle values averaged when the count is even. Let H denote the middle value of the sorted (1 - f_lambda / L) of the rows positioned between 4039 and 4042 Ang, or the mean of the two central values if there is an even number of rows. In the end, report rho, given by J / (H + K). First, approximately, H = -0.087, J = -0.07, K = 0.034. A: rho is 1.3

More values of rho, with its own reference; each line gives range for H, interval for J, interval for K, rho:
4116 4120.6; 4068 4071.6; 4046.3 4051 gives 0.7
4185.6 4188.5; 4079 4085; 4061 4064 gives -2.4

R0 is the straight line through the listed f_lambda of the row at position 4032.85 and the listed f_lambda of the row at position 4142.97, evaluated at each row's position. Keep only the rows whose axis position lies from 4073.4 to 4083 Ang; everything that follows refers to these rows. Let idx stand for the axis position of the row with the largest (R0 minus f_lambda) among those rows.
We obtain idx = 4077.67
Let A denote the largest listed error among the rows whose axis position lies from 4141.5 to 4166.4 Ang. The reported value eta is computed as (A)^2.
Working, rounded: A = 38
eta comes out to 1444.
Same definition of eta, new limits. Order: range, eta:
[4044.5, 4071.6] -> 256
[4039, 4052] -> 256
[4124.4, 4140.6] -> 1024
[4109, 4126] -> 289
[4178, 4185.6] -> 1296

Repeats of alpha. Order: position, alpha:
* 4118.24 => 324.2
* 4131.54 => 290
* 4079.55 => 312.6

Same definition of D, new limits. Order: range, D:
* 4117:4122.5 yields 305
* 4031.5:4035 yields 282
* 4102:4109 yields 319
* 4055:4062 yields 303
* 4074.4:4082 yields 306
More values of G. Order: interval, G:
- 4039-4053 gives 15.9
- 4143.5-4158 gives 14.6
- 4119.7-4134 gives 11.7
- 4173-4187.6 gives 18.0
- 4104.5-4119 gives 18.3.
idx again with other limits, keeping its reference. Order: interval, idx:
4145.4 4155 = 4146.79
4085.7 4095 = 4093.66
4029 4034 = 4031.92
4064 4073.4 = 4067.35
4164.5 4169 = 4166.89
